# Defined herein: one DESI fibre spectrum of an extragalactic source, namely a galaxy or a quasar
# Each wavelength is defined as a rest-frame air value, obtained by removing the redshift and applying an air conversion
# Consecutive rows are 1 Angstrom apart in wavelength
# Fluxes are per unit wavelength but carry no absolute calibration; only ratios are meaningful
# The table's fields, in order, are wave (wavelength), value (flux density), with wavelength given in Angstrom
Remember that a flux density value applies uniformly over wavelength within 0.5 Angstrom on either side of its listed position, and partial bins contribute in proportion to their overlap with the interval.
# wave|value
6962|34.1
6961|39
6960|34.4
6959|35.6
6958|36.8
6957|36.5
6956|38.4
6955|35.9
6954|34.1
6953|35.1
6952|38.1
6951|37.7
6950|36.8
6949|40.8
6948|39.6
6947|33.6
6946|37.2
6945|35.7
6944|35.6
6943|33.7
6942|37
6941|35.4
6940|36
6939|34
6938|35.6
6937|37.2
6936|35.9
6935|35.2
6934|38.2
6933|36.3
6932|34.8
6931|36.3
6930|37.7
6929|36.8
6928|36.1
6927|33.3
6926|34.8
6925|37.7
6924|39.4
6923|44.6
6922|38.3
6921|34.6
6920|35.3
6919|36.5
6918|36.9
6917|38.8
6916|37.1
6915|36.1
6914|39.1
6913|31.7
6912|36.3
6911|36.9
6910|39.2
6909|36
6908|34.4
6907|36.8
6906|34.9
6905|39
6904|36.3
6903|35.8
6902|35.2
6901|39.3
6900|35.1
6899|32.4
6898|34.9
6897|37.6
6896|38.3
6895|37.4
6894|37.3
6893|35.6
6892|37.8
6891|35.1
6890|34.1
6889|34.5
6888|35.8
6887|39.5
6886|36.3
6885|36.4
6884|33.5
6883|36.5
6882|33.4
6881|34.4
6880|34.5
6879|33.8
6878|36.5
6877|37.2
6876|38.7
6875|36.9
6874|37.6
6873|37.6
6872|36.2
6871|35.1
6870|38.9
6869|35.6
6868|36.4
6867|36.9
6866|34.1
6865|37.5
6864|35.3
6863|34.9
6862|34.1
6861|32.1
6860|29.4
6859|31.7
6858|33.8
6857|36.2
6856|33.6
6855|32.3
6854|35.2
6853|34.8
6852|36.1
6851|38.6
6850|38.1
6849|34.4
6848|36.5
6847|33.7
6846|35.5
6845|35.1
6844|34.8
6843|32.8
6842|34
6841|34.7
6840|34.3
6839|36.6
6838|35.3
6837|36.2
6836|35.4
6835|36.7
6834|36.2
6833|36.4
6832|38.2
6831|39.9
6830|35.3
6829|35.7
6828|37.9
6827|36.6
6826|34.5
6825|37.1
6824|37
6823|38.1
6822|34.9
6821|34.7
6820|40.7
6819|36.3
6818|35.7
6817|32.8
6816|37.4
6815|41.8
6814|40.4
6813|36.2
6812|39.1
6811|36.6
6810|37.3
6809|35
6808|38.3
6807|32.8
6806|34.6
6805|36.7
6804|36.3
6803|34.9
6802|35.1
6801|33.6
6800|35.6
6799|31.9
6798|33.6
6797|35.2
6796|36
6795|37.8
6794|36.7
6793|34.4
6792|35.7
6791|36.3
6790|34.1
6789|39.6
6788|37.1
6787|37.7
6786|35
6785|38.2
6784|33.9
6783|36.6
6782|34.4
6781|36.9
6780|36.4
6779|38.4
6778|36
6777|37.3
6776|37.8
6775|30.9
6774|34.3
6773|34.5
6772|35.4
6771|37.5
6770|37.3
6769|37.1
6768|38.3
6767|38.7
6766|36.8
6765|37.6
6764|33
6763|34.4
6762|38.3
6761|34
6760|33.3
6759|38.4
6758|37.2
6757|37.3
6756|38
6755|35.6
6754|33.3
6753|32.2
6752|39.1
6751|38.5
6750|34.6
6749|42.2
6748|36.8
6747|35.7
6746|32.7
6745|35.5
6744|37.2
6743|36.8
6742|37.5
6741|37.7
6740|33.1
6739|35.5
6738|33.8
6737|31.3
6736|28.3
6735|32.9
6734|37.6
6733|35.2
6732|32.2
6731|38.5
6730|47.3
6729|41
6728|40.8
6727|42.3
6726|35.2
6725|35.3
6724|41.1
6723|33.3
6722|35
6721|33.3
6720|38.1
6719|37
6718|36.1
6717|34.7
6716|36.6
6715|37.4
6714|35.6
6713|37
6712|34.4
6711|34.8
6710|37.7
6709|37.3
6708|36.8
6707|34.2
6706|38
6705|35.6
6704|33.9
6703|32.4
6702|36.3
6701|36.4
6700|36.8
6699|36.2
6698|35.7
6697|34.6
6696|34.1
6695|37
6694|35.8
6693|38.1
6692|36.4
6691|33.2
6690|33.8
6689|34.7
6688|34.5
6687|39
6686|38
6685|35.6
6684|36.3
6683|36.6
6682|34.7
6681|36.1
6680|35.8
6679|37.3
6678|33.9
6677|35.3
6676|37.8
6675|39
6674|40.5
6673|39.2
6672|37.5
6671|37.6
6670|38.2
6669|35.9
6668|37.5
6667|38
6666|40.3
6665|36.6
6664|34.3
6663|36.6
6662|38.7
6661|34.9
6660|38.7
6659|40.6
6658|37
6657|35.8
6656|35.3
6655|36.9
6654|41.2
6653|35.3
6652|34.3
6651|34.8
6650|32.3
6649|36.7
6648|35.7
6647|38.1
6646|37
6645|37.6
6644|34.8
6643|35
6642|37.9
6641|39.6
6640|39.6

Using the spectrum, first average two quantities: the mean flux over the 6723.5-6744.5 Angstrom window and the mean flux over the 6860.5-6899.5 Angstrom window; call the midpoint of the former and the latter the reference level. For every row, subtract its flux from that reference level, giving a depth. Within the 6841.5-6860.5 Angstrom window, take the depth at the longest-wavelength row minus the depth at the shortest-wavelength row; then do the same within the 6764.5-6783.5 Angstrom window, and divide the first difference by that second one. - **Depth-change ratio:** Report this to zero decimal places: 5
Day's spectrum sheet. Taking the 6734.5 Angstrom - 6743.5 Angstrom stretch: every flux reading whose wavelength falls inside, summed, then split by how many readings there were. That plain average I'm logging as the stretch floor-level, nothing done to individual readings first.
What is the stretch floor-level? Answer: 34.1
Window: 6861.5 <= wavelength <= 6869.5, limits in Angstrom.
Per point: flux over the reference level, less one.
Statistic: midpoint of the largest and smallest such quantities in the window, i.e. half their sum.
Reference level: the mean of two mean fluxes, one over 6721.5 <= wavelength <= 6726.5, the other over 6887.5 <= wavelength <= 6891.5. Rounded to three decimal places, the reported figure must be 0.011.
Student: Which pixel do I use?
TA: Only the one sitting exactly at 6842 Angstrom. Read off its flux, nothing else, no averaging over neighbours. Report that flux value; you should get 34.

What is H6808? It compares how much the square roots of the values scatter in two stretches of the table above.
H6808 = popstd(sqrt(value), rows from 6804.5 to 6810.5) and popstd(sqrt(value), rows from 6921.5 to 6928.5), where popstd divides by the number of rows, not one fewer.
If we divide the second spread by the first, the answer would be 1.8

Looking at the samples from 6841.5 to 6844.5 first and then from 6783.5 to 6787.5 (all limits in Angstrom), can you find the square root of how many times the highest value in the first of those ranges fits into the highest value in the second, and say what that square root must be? 1.05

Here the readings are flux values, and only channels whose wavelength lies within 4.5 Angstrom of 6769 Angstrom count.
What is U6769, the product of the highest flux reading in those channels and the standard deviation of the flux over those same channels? 49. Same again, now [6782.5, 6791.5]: 71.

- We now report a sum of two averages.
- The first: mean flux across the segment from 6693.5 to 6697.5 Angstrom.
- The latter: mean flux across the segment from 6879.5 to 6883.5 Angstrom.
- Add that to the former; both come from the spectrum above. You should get 70.1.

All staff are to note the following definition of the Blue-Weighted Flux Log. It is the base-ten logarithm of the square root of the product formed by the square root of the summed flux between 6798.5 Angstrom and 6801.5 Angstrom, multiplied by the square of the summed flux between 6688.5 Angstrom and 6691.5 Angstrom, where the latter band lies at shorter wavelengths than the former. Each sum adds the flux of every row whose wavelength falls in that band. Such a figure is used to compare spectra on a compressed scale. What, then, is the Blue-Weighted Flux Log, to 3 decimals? 2.509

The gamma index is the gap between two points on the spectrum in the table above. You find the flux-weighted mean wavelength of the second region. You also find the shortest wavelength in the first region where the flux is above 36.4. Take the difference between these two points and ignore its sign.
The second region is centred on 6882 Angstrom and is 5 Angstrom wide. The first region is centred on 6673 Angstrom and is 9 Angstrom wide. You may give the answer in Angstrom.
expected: 212.0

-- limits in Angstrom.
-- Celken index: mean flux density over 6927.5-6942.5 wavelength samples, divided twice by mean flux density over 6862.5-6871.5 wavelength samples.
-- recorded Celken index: 0.0278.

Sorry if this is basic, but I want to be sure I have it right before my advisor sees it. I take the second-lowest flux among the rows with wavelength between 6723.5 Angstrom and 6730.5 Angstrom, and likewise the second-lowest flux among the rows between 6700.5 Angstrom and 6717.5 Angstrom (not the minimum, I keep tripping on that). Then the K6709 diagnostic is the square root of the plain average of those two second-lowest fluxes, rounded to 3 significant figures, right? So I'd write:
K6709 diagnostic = 5.88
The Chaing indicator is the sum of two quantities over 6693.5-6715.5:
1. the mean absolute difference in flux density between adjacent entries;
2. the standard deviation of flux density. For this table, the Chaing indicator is 3.0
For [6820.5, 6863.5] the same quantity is 3.6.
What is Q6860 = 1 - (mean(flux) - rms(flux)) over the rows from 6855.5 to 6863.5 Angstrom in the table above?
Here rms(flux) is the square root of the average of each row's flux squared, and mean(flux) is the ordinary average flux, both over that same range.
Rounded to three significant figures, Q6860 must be 1.06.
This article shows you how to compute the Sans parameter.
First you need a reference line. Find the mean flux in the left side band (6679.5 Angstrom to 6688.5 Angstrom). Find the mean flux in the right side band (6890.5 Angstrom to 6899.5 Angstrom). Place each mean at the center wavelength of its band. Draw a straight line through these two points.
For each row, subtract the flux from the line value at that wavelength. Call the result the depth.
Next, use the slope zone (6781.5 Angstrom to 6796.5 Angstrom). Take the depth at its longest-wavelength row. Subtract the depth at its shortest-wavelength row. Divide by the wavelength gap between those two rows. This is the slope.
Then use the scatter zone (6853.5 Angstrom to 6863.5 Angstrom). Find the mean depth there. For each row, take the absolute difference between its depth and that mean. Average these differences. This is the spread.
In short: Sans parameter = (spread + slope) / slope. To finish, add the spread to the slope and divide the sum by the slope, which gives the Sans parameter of -13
